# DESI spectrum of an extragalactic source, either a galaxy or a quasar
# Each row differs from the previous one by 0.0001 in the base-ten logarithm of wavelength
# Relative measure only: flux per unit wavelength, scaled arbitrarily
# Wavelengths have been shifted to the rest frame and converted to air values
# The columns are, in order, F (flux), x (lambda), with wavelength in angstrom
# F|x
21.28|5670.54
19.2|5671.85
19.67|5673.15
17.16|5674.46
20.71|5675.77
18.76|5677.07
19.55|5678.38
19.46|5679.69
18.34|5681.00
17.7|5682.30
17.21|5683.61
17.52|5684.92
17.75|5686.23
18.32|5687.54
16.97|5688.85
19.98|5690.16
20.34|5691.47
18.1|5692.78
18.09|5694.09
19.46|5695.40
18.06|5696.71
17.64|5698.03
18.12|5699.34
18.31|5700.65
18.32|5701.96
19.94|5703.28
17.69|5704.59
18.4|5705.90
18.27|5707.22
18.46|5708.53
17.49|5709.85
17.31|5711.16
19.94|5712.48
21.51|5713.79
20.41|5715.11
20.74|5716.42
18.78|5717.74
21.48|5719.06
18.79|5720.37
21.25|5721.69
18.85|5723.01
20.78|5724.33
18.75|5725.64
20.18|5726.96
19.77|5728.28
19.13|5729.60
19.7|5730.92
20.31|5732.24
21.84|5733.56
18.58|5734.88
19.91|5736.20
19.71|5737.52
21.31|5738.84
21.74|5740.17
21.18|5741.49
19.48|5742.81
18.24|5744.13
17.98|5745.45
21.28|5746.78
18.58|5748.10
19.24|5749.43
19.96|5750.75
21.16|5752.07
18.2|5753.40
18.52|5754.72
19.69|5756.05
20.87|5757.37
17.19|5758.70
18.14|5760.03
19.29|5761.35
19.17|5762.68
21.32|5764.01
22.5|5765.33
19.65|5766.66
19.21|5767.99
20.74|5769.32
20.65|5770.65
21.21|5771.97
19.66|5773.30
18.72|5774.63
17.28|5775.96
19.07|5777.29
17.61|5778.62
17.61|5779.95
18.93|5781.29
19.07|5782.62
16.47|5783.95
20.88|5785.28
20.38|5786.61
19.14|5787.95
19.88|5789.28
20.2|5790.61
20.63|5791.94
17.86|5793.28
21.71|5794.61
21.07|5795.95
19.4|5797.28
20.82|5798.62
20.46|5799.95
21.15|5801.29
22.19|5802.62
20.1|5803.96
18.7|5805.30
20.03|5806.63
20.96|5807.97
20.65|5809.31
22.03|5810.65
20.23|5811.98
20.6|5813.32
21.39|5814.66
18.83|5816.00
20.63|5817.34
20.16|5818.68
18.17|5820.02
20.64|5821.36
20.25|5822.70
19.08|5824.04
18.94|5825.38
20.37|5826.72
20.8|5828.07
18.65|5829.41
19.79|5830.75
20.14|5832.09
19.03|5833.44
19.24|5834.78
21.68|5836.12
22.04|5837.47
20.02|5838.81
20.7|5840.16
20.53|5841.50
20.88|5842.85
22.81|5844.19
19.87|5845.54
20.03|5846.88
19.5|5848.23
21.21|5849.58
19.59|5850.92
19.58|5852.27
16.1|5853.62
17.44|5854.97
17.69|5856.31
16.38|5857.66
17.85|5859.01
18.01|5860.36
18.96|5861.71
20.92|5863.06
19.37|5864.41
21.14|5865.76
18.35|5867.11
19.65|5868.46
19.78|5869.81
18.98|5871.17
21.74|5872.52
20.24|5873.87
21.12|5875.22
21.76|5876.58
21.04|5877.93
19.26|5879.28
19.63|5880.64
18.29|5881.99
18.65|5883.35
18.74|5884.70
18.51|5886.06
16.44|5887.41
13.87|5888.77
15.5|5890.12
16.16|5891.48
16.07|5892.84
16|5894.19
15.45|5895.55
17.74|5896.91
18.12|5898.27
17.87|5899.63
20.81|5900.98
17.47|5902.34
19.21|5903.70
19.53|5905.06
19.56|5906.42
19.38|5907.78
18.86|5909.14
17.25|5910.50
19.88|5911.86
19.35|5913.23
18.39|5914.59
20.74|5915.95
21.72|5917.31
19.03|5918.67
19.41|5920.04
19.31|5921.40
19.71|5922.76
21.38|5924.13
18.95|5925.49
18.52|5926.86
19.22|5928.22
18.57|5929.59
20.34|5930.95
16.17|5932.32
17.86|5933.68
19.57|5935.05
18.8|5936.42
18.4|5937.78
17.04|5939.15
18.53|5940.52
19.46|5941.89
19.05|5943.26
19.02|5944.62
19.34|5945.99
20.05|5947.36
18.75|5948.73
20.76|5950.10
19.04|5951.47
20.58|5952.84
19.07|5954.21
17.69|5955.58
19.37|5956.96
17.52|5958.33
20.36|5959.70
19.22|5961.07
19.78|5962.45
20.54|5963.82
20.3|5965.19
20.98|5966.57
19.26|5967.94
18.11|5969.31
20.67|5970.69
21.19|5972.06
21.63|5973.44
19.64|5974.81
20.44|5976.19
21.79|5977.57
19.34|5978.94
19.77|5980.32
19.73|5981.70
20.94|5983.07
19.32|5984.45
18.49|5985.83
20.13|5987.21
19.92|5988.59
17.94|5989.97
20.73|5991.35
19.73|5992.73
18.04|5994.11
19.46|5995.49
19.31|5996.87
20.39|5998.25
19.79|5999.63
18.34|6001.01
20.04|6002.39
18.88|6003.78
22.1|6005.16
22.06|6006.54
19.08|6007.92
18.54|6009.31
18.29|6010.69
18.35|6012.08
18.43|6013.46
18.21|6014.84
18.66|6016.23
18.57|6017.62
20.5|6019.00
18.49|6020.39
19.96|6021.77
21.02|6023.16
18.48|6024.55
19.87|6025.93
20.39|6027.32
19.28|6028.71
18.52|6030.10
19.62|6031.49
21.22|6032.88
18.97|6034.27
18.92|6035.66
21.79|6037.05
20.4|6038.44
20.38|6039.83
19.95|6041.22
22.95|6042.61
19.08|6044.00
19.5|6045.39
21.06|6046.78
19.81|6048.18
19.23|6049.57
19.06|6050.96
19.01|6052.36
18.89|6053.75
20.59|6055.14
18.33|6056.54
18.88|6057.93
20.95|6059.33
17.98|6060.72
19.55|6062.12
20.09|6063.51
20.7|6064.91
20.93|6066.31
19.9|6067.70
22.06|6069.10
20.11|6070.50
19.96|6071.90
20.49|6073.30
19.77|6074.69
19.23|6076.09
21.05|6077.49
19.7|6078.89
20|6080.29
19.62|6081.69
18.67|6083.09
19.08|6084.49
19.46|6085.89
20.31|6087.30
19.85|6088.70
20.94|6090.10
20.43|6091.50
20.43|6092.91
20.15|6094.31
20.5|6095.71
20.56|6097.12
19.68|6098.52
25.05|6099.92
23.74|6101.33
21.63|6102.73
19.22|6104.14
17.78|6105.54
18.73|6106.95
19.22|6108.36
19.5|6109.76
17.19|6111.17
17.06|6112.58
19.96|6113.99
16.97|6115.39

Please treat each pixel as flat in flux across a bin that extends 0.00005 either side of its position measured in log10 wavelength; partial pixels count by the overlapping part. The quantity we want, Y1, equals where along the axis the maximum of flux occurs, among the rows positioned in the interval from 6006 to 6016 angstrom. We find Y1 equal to 6006.54 angstrom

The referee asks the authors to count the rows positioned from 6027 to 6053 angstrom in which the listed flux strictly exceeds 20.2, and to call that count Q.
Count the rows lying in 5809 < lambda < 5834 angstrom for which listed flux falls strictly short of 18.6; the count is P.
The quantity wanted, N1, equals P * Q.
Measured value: 7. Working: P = 1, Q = 7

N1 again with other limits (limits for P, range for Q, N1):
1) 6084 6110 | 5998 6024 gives 5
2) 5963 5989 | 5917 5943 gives 6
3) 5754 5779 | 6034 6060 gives 35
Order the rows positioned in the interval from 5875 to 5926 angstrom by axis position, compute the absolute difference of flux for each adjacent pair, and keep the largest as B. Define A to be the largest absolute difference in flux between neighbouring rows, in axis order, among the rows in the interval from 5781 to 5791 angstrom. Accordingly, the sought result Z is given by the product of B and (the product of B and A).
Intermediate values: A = 4.41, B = 3.3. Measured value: 49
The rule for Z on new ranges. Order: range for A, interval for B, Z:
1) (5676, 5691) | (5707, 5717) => 21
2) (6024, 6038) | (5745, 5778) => 39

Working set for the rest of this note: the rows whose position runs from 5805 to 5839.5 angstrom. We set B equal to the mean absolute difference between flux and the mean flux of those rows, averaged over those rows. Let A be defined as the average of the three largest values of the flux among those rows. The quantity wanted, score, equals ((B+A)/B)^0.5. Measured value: 5.2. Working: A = 21.9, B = 0.83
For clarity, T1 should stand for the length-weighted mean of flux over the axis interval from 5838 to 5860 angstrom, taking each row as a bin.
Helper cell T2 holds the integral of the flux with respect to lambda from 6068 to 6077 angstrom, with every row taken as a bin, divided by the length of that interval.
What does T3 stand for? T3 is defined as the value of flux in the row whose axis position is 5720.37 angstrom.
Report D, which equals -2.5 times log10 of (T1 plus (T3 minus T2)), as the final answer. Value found -3.13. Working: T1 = 19.4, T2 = 20.3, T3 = 18.79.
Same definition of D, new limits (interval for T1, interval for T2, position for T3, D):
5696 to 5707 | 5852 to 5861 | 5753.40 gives -3.20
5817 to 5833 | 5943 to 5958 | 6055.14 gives -3.31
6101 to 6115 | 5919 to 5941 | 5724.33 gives -3.31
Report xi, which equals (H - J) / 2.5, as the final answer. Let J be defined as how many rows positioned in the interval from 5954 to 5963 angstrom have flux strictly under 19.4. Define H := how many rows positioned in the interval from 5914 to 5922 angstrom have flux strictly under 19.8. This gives -0.4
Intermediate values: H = 4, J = 5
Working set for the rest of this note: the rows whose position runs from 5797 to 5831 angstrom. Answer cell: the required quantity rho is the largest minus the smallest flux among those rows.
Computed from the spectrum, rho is 4.0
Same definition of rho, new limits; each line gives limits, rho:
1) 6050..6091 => 4.1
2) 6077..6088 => 2.4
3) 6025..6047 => 4.4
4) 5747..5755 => 3.0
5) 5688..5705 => 3.4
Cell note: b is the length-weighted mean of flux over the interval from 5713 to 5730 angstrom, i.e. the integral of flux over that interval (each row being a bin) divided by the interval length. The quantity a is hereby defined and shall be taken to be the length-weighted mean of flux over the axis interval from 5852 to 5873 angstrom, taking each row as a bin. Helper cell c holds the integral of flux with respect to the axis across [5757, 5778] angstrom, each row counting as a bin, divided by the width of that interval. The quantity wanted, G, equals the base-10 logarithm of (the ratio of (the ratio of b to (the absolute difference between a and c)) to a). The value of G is 0.12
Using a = 18.8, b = 20.1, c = 19.6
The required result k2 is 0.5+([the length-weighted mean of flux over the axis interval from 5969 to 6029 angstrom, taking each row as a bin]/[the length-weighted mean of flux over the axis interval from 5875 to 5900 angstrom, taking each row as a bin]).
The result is 1.60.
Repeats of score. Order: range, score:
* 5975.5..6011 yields 5.1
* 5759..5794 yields 4.5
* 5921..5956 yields 5.2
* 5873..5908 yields 3.8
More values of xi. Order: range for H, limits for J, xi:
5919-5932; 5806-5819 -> 2.4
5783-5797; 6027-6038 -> -0.4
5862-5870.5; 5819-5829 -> 0.4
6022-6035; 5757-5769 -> 0.0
